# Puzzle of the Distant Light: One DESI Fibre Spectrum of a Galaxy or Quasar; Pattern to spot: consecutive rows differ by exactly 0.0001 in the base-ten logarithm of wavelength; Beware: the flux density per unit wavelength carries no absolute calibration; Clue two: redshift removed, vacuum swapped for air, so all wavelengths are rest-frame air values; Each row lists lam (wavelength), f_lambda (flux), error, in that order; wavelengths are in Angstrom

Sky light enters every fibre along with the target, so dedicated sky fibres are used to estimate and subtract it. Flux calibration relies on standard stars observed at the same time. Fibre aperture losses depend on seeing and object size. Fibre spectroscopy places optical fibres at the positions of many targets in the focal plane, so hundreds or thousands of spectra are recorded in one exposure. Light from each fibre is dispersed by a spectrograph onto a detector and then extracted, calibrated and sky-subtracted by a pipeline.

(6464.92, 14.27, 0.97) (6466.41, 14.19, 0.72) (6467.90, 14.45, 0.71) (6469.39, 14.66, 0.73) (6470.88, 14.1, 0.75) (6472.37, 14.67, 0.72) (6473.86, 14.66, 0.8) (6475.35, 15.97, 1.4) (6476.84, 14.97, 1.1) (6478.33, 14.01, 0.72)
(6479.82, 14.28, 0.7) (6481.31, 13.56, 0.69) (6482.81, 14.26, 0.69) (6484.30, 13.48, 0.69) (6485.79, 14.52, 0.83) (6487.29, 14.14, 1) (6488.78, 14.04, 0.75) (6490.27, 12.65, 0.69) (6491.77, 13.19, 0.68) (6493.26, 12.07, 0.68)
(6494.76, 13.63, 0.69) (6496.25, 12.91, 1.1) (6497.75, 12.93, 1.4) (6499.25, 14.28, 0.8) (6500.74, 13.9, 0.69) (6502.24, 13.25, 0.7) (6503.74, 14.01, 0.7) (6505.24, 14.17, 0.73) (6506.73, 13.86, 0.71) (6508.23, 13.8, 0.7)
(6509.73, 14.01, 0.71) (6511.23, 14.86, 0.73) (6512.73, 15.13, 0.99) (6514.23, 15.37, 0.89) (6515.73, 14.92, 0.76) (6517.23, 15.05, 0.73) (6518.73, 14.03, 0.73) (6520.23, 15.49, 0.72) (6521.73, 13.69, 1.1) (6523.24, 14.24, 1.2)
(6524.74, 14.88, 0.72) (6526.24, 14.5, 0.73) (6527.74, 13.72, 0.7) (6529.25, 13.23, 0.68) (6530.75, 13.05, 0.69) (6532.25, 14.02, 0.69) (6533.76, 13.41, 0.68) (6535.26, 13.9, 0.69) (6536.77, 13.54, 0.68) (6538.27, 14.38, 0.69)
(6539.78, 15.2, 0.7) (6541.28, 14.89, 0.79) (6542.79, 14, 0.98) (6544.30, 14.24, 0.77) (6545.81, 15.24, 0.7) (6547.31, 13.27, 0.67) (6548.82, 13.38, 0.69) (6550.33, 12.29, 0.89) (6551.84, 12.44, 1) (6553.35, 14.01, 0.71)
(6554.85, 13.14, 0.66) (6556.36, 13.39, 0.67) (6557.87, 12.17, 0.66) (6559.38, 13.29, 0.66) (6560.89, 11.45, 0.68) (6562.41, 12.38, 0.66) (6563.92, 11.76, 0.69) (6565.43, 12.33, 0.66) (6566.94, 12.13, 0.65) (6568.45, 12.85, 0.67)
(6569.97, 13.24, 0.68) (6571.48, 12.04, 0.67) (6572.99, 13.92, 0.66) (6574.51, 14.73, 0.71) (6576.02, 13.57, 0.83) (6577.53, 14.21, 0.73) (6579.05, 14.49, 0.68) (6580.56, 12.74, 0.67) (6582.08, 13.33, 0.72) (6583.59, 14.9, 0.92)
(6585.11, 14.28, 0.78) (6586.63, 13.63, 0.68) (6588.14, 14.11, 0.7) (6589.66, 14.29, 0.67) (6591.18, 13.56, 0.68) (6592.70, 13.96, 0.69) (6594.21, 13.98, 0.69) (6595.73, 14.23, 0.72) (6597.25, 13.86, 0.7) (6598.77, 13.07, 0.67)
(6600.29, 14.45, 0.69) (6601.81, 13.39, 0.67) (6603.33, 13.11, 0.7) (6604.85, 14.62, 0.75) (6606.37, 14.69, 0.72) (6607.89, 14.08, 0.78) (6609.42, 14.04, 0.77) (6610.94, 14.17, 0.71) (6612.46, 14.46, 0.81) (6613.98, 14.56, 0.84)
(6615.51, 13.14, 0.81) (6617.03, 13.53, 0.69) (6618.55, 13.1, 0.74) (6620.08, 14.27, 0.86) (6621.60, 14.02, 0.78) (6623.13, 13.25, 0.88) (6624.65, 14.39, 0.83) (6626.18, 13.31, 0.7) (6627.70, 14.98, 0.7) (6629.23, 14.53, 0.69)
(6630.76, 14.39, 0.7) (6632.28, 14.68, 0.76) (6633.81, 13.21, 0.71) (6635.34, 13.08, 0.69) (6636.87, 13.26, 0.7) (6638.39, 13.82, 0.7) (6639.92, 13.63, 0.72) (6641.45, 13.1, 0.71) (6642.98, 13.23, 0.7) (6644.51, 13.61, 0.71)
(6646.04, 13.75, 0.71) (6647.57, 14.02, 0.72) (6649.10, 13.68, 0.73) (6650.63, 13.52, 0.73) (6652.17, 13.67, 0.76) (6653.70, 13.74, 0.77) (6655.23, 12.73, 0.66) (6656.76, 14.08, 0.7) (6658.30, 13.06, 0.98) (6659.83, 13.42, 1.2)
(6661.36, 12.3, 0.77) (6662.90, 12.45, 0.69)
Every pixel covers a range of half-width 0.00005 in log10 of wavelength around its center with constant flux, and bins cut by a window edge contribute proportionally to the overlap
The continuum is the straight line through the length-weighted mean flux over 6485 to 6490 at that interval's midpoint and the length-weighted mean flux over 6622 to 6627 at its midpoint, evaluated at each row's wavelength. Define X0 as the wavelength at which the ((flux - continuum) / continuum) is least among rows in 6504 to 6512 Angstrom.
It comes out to 6508.23 Angstrom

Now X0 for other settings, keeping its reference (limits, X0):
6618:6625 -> 6618.55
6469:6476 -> 6470.88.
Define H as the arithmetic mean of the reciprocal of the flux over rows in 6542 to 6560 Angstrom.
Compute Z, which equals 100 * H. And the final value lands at 7.5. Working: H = 0.0749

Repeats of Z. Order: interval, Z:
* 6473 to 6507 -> 7.2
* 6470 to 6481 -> 6.8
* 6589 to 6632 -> 7.2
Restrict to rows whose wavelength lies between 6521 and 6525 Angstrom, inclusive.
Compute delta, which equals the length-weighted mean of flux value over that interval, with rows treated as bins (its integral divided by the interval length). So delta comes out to 14.2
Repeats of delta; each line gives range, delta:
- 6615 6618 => 13.4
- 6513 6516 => 15.2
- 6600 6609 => 14.0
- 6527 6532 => 13.4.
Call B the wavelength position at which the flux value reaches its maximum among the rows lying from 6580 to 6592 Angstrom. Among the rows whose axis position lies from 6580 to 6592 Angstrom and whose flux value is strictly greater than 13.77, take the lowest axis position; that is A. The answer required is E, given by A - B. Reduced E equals 0.0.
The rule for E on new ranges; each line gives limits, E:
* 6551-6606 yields -30.2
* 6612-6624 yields -1.5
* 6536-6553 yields -7.5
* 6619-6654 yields -7.6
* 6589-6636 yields -38.0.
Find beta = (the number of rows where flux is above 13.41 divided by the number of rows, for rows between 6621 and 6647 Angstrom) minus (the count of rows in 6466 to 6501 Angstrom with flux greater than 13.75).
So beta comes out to -15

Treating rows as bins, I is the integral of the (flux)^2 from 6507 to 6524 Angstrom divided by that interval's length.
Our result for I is 213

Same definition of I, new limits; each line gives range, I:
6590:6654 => 192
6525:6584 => 182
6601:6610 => 196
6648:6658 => 184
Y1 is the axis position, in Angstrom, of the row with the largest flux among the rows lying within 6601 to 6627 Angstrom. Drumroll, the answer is 6606.37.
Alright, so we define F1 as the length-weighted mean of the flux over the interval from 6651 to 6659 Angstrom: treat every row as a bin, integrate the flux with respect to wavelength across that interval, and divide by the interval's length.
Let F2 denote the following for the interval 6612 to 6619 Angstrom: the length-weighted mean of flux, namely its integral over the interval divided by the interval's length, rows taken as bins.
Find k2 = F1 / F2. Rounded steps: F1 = 13.4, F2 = 13.8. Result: 0.98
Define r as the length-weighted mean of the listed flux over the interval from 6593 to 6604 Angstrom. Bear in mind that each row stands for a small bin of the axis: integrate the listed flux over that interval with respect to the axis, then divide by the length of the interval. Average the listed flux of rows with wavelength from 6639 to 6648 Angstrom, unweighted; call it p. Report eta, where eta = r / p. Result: 1.01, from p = 13.6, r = 13.7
